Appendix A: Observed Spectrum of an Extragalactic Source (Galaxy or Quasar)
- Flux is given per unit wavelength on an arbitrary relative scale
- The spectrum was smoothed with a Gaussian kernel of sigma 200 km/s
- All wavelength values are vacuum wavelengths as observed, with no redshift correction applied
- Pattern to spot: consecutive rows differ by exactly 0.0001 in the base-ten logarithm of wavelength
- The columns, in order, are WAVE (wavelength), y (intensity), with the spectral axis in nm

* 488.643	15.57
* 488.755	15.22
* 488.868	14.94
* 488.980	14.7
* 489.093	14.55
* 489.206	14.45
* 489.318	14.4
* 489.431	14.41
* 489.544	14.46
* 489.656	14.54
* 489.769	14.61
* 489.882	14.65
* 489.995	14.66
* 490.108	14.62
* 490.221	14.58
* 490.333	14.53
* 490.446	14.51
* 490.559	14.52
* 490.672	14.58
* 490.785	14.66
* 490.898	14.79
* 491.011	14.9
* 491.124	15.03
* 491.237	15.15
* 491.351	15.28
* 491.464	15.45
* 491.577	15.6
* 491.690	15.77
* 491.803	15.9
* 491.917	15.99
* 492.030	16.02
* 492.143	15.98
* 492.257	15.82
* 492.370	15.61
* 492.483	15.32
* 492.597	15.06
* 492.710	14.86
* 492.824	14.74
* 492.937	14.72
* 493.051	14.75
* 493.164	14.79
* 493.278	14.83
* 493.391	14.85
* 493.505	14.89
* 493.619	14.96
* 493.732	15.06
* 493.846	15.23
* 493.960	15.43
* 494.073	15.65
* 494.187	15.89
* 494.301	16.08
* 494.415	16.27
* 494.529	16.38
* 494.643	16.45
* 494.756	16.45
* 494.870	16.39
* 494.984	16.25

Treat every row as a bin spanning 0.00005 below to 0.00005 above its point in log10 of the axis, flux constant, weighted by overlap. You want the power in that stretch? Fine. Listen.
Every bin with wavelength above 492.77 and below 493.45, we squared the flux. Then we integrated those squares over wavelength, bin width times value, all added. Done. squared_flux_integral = 149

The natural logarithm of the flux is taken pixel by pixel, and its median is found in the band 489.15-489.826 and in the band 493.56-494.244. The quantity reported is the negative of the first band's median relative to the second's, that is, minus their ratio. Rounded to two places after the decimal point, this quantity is -0.98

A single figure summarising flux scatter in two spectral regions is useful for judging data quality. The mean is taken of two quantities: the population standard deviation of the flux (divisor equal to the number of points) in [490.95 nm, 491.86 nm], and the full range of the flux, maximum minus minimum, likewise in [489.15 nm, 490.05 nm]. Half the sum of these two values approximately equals 0.30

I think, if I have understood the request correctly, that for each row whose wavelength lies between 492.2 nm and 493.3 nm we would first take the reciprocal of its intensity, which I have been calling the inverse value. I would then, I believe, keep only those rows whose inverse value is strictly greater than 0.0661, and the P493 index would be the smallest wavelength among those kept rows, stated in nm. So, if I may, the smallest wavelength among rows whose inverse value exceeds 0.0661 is 492.597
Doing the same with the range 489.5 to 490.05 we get 489.544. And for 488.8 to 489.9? 488.868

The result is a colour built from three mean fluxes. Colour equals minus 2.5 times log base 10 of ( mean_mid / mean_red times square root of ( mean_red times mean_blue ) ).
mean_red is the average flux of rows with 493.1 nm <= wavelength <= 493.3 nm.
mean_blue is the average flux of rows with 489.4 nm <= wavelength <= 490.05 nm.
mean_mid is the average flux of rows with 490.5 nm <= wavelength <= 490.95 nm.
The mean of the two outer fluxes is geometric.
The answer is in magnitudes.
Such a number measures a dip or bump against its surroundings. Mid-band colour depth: -2.90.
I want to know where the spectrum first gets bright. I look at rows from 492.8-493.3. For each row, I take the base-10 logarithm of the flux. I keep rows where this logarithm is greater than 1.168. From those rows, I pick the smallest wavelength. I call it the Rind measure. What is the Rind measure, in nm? 492.824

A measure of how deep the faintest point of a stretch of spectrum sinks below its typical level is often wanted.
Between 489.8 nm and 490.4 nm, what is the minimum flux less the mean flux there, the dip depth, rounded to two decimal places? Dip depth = -0.08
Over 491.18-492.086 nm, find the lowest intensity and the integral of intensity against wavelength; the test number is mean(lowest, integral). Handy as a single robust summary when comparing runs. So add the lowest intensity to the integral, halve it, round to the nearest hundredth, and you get 14.66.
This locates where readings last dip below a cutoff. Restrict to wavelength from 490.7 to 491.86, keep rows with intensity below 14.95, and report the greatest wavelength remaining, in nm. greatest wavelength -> 491.011 nm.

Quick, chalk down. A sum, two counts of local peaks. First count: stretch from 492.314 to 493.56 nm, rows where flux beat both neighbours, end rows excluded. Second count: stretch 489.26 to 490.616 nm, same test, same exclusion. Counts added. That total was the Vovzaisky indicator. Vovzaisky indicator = 1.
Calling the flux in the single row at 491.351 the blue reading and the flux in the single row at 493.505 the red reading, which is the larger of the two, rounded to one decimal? 15.3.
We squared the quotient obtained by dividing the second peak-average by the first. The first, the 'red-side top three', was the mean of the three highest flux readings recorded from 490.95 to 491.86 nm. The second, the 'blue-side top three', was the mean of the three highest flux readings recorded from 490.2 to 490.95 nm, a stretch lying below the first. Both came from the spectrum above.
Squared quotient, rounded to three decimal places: 0.868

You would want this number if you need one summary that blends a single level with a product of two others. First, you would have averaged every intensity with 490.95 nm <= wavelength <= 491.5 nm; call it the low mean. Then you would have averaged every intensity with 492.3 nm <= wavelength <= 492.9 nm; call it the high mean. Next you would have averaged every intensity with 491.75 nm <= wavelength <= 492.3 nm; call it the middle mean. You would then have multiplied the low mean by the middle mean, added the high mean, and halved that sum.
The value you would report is 128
